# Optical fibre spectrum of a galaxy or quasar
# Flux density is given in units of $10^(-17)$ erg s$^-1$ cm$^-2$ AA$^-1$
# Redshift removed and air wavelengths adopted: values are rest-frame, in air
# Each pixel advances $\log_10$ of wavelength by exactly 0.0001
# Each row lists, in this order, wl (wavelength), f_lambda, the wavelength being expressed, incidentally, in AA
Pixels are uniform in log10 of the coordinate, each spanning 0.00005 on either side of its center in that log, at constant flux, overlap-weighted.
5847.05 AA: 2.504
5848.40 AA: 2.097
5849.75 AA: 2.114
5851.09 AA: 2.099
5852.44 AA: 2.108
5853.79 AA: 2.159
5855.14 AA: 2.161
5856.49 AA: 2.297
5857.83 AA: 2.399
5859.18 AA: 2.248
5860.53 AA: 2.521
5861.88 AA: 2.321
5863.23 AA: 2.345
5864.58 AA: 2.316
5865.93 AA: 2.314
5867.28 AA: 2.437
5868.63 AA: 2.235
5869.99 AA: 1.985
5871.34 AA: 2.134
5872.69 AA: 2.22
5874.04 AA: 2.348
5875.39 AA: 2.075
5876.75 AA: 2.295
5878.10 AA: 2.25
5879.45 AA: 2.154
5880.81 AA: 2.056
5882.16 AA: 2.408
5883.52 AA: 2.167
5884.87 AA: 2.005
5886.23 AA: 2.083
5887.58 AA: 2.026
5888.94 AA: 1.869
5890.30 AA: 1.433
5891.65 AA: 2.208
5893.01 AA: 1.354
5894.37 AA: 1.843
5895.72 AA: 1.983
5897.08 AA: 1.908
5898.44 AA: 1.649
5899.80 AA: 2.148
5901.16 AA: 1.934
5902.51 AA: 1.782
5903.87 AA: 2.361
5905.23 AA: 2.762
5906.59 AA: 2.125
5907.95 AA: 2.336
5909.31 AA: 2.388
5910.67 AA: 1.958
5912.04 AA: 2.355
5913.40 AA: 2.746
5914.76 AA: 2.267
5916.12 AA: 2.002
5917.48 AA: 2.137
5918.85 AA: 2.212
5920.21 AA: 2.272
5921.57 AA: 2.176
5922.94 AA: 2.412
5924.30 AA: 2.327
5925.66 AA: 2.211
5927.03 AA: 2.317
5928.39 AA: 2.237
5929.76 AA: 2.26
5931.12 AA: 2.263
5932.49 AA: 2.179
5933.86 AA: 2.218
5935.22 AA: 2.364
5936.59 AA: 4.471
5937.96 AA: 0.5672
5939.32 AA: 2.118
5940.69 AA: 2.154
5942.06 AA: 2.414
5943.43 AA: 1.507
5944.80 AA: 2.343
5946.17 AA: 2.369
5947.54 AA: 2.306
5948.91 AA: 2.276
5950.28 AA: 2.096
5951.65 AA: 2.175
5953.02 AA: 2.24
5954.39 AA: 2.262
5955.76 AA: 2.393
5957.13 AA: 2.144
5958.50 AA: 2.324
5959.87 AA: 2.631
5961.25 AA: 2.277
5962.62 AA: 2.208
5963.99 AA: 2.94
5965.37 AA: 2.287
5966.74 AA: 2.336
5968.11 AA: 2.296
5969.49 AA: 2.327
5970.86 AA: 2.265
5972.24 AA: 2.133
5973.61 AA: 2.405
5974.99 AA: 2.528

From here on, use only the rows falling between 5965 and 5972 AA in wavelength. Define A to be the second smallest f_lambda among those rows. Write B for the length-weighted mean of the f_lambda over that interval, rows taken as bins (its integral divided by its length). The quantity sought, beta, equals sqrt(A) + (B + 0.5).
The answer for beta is 4.30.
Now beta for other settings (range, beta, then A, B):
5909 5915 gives 4.35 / 2.267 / 2.34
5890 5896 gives 3.47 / 1.433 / 1.77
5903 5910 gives 4.41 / 2.336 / 2.38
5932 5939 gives 4.33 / 2.179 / 2.35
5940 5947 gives 4.13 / 2.154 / 2.16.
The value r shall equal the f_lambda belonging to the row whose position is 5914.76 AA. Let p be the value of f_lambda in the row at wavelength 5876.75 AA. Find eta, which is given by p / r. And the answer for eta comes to 1.01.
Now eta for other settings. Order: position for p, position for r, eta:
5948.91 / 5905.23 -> 0.82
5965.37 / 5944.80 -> 0.98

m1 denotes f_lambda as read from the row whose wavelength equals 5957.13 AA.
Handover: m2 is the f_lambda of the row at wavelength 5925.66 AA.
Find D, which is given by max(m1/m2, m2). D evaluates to 2.2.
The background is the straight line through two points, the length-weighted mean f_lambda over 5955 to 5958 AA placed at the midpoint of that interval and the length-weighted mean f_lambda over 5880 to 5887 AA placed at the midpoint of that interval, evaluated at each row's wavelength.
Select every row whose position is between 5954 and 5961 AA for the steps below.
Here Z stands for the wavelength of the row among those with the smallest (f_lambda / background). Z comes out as 5957.13 AA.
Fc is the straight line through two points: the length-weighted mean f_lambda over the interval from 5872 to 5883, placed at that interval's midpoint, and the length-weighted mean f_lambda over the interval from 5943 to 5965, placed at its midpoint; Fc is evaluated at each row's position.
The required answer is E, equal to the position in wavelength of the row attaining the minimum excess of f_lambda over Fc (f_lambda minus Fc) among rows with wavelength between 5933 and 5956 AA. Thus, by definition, 5937.96 AA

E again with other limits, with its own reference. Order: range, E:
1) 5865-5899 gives 5893.01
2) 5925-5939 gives 5937.96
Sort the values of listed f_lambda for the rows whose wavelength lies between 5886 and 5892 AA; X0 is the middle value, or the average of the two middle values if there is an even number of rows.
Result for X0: 2.03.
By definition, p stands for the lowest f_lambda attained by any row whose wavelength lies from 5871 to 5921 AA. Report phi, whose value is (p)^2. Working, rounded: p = 1.354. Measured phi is 1.8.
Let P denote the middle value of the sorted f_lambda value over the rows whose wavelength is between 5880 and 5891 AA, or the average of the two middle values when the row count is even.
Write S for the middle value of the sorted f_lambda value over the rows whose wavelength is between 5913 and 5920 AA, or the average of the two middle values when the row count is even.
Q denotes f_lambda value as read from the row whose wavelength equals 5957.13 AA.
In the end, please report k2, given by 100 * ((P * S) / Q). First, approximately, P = 2.04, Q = 2.144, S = 2.21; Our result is 211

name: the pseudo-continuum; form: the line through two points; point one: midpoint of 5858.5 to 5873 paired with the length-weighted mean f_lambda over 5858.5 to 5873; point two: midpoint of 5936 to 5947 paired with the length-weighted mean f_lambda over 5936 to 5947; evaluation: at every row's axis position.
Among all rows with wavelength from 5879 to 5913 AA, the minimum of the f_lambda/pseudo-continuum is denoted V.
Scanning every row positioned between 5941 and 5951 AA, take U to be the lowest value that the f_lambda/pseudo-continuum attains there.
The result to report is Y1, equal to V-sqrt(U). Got -0.22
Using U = 0.7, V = 0.60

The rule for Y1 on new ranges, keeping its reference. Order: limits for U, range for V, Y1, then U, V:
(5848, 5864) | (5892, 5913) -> -0.36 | 0.9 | 0.60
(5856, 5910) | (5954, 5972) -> 0.20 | 0.6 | 0.97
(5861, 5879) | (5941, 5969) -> -0.26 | 0.9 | 0.68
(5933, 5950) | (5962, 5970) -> 0.50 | 0.3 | 1.00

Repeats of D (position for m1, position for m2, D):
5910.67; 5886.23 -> 2.1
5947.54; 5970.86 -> 2.3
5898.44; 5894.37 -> 1.8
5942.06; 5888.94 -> 1.9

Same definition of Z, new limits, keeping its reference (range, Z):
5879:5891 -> 5890.30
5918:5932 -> 5921.57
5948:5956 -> 5950.28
